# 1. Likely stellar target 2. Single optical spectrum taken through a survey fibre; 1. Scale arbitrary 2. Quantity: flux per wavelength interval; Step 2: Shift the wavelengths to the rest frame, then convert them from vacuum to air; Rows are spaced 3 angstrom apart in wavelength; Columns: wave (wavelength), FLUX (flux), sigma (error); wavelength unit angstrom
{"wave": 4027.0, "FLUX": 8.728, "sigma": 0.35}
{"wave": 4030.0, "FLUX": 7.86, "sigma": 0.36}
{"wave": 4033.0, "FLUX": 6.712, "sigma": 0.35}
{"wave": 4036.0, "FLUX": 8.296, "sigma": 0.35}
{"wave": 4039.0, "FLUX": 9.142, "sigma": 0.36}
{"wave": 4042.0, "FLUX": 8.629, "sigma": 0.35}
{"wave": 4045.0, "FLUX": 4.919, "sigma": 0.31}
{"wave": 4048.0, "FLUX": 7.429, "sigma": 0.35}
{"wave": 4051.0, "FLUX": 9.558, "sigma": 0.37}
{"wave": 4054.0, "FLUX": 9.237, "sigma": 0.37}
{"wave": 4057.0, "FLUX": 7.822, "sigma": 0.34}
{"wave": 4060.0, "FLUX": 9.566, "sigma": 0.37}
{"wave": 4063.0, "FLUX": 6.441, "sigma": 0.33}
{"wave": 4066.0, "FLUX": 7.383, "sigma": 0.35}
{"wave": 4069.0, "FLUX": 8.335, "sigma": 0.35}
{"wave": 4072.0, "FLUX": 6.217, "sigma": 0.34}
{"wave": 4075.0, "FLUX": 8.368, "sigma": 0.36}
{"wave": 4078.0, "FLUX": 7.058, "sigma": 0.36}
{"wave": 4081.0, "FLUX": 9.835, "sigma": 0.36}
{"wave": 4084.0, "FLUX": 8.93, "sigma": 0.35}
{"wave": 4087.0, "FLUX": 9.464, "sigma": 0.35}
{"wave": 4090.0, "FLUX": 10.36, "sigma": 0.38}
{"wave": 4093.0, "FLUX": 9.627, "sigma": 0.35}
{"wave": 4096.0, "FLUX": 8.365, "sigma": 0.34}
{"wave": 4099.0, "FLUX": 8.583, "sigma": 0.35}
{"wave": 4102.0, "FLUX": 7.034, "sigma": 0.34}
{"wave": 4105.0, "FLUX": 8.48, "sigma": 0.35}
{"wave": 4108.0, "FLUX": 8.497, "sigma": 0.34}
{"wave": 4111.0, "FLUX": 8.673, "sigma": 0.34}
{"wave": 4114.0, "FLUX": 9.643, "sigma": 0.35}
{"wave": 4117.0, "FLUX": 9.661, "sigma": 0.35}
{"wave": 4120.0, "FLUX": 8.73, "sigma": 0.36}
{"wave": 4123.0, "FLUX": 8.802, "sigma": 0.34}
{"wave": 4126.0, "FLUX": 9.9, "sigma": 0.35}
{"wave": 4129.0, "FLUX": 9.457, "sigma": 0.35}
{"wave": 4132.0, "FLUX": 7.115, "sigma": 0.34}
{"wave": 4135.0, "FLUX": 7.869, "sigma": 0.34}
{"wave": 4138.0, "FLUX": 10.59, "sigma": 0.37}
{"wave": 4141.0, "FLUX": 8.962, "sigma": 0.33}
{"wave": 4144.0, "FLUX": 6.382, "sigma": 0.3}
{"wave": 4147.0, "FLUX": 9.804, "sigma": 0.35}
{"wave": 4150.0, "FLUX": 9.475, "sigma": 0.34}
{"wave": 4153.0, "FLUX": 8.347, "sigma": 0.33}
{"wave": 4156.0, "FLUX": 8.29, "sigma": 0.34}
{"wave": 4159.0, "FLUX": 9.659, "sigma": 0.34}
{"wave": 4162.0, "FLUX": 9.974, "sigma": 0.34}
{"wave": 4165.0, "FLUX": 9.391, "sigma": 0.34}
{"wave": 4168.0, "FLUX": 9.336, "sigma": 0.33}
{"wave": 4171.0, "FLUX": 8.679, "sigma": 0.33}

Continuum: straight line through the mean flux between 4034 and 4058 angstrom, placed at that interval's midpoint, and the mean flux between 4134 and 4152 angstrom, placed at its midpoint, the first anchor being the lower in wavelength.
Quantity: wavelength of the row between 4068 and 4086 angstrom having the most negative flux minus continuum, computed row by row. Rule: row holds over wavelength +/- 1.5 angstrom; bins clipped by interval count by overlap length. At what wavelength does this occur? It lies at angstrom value 4072.0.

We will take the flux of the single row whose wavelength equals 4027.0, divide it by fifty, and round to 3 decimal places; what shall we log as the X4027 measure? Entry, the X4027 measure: 0.175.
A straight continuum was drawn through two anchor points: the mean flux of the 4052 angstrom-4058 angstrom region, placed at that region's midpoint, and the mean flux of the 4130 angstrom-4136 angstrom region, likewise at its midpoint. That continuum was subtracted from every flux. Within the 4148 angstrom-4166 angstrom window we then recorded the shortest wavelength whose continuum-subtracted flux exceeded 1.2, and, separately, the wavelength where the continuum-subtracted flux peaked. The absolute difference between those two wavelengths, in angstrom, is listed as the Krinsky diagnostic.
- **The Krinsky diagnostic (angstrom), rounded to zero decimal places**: 12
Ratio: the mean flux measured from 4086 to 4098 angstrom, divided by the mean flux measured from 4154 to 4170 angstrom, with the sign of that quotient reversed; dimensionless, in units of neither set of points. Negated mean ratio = -1.01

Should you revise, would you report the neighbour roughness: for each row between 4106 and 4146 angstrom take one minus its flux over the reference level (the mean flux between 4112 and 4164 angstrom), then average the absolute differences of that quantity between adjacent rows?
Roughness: 0.127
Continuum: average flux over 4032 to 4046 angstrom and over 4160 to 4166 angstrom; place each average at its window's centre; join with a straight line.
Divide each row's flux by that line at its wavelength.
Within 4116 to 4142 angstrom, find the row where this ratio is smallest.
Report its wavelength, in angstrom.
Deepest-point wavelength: 4132.0 angstrom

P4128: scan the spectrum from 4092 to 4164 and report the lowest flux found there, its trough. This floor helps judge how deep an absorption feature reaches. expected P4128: 6.382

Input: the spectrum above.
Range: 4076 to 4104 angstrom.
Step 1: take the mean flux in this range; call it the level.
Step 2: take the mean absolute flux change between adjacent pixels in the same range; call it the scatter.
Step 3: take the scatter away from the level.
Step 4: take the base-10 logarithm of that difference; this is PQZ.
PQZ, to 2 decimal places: 0.89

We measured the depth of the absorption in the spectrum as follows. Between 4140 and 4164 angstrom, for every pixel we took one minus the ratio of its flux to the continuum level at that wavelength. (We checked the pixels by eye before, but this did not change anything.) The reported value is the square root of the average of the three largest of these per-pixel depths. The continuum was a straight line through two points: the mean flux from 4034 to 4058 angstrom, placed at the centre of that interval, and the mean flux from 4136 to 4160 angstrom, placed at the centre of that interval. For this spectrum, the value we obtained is 0.38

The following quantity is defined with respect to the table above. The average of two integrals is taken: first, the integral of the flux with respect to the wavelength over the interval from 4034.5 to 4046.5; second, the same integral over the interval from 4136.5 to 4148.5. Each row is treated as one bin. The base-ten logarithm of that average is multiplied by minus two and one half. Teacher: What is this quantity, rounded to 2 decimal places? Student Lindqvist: -5.00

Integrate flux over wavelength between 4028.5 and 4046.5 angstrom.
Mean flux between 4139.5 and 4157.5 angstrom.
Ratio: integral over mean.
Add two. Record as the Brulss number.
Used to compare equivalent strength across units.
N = 18.0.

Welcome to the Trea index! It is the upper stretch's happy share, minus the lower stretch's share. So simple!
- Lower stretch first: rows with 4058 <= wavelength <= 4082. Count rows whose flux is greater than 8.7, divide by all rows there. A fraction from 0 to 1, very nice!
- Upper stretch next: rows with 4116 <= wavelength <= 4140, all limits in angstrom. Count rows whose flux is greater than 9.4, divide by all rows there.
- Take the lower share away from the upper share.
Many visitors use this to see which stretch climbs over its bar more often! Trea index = 0.25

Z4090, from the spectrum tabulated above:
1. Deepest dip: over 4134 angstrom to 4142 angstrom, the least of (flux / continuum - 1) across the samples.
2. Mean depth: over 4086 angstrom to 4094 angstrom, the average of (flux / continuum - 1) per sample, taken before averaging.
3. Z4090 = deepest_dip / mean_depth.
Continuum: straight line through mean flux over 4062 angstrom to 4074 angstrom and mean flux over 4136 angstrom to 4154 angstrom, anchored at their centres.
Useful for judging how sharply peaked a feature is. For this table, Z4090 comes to -0.3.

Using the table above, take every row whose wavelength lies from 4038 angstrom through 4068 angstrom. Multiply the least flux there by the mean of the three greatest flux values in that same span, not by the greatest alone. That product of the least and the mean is 47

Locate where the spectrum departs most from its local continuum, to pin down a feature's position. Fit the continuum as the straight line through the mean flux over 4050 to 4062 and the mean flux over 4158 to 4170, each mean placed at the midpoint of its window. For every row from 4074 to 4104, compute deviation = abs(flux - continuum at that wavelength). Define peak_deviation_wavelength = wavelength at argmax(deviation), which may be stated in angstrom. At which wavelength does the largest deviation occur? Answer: 4102.0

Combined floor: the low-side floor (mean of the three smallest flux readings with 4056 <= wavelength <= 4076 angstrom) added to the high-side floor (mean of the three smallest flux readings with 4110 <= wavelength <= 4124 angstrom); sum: 15.4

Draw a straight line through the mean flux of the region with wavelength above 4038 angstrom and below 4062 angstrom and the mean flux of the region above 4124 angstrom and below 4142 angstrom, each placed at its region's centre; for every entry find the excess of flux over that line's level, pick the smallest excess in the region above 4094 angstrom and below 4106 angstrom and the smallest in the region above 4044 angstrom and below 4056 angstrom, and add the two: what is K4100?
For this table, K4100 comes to -5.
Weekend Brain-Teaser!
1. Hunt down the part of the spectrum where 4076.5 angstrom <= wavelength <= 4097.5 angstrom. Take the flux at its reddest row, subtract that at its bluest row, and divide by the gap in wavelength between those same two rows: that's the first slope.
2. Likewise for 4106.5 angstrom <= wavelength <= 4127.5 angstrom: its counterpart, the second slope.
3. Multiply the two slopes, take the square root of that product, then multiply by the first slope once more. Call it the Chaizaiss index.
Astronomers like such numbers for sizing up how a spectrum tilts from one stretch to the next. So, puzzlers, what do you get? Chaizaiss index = 0.005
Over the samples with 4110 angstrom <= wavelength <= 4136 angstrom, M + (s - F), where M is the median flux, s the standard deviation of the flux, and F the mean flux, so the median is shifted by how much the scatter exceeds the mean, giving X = 0.8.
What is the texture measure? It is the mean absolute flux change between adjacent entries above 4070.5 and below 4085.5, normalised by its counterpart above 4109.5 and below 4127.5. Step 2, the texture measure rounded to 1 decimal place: 2.9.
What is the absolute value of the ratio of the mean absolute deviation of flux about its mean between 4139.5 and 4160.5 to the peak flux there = 0.090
